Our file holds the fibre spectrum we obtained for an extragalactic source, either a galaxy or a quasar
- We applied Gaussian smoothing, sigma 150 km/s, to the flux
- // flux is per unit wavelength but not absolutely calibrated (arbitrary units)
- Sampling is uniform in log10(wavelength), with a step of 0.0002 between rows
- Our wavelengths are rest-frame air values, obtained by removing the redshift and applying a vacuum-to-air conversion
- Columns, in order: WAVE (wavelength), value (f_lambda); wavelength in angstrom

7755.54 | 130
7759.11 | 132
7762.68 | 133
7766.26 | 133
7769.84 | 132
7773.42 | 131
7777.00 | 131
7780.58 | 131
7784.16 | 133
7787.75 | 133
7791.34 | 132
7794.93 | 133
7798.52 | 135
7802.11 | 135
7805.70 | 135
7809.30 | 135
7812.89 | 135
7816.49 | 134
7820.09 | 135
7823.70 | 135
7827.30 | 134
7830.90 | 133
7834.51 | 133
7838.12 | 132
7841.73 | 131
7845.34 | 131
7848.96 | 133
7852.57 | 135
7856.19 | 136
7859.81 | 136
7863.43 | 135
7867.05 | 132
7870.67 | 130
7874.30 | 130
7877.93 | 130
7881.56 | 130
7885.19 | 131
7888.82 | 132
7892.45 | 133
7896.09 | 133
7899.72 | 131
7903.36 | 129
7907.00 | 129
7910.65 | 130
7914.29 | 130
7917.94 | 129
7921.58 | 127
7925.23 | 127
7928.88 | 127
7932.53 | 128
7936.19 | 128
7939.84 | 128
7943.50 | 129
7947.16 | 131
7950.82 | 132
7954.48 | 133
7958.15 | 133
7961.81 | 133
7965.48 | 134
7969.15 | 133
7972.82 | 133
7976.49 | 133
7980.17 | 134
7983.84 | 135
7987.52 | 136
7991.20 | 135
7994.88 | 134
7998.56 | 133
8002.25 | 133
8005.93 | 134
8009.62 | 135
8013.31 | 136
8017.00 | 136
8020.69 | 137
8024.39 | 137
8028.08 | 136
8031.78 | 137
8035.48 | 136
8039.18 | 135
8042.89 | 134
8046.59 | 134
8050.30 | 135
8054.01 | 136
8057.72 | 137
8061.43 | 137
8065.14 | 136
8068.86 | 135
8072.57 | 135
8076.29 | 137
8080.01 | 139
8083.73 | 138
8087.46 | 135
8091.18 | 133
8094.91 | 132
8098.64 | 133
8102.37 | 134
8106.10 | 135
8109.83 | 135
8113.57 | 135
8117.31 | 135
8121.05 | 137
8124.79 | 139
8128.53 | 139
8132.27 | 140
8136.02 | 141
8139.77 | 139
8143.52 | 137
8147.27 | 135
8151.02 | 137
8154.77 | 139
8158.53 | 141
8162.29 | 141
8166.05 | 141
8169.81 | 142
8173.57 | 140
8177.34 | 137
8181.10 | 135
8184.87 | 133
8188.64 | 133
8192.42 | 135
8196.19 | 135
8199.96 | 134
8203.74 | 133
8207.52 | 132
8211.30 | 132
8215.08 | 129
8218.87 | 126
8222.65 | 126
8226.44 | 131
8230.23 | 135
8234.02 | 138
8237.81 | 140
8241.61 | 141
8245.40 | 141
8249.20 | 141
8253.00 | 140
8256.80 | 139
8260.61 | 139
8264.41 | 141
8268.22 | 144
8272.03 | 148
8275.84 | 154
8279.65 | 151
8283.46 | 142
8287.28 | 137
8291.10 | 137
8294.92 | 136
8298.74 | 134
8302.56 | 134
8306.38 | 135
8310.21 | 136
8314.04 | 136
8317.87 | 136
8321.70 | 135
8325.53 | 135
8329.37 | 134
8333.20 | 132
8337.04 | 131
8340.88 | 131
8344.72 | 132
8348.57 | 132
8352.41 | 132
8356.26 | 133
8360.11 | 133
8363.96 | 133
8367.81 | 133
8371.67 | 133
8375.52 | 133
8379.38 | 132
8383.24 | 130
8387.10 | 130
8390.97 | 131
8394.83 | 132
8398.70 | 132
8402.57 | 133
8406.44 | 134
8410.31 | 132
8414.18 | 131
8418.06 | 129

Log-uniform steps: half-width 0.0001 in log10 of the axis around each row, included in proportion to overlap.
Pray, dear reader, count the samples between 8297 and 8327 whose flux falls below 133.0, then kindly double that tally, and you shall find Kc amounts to 0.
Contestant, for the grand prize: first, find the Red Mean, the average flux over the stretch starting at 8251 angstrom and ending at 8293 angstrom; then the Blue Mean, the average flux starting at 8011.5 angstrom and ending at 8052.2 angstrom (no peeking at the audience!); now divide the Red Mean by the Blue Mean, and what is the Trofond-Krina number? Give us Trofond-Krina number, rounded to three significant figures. 1.05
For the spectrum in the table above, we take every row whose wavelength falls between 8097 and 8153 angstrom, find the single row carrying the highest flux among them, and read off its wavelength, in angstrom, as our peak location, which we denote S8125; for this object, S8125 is 8136.02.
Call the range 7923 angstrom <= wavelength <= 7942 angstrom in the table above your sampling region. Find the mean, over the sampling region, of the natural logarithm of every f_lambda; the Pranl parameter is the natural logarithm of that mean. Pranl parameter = 1.58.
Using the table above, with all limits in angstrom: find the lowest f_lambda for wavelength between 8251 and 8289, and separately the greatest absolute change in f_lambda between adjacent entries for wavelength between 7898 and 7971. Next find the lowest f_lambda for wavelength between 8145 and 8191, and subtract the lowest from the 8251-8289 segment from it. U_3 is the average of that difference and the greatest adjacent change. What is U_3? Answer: -1.0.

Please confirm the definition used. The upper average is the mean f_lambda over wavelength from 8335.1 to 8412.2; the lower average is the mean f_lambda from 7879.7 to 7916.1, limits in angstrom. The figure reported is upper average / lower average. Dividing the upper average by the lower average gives 1.01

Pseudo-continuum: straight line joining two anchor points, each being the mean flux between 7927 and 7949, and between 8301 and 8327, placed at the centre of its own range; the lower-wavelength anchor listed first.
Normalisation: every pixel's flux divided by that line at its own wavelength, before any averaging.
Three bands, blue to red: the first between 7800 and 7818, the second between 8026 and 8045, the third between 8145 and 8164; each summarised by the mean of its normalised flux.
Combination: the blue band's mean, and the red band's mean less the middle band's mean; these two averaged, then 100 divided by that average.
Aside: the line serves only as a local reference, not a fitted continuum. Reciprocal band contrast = 186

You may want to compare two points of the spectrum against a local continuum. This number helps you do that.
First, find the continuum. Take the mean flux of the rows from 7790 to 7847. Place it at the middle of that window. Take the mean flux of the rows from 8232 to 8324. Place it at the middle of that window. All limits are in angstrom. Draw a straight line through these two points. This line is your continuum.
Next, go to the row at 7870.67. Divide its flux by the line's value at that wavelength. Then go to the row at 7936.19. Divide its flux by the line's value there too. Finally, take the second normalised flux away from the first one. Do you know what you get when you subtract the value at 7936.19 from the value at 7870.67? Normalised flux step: 0.02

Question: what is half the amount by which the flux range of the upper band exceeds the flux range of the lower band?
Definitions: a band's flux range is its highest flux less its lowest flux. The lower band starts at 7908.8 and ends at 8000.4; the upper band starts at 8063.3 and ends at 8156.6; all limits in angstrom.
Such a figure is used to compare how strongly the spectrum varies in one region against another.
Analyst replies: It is 0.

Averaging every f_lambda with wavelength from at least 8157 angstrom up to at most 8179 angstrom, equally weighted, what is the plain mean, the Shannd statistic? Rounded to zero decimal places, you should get 140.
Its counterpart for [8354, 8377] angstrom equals 133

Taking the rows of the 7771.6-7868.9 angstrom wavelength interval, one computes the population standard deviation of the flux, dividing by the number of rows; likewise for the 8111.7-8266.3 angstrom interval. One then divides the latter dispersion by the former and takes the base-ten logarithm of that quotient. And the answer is 0.40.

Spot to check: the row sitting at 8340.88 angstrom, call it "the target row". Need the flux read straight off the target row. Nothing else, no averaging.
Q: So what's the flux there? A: 131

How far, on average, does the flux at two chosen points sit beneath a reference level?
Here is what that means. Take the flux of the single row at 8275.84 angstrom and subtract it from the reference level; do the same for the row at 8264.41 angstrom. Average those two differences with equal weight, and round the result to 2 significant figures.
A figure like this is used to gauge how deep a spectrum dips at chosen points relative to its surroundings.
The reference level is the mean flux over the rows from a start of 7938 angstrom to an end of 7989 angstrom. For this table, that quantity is -15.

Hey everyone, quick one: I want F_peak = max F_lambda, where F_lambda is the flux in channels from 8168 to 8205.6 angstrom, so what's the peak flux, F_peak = 142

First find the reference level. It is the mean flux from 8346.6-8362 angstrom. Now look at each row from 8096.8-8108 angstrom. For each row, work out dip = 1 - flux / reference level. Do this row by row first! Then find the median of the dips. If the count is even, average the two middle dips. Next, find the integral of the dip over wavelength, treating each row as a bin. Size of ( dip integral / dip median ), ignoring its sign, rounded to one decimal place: 11.2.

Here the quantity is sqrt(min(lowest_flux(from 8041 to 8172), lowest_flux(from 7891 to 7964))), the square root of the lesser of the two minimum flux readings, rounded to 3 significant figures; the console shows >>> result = 11.3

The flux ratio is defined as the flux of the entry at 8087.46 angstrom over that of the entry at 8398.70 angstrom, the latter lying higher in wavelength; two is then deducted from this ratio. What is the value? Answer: -0.977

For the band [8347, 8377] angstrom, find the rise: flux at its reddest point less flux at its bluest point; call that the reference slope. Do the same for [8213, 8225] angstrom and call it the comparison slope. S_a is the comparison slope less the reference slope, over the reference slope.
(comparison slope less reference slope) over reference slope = -4.0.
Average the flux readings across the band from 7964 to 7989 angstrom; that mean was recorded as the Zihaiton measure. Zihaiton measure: 134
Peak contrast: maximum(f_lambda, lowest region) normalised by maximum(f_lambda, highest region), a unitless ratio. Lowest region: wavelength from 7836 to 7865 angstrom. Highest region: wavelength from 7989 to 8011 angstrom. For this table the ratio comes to 1.01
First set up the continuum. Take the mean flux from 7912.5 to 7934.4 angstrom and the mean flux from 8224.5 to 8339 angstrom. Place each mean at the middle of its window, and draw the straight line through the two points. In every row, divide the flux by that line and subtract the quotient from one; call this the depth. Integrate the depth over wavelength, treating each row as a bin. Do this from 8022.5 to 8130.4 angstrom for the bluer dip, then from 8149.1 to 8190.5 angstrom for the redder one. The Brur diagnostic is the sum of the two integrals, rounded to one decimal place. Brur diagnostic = -3.6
